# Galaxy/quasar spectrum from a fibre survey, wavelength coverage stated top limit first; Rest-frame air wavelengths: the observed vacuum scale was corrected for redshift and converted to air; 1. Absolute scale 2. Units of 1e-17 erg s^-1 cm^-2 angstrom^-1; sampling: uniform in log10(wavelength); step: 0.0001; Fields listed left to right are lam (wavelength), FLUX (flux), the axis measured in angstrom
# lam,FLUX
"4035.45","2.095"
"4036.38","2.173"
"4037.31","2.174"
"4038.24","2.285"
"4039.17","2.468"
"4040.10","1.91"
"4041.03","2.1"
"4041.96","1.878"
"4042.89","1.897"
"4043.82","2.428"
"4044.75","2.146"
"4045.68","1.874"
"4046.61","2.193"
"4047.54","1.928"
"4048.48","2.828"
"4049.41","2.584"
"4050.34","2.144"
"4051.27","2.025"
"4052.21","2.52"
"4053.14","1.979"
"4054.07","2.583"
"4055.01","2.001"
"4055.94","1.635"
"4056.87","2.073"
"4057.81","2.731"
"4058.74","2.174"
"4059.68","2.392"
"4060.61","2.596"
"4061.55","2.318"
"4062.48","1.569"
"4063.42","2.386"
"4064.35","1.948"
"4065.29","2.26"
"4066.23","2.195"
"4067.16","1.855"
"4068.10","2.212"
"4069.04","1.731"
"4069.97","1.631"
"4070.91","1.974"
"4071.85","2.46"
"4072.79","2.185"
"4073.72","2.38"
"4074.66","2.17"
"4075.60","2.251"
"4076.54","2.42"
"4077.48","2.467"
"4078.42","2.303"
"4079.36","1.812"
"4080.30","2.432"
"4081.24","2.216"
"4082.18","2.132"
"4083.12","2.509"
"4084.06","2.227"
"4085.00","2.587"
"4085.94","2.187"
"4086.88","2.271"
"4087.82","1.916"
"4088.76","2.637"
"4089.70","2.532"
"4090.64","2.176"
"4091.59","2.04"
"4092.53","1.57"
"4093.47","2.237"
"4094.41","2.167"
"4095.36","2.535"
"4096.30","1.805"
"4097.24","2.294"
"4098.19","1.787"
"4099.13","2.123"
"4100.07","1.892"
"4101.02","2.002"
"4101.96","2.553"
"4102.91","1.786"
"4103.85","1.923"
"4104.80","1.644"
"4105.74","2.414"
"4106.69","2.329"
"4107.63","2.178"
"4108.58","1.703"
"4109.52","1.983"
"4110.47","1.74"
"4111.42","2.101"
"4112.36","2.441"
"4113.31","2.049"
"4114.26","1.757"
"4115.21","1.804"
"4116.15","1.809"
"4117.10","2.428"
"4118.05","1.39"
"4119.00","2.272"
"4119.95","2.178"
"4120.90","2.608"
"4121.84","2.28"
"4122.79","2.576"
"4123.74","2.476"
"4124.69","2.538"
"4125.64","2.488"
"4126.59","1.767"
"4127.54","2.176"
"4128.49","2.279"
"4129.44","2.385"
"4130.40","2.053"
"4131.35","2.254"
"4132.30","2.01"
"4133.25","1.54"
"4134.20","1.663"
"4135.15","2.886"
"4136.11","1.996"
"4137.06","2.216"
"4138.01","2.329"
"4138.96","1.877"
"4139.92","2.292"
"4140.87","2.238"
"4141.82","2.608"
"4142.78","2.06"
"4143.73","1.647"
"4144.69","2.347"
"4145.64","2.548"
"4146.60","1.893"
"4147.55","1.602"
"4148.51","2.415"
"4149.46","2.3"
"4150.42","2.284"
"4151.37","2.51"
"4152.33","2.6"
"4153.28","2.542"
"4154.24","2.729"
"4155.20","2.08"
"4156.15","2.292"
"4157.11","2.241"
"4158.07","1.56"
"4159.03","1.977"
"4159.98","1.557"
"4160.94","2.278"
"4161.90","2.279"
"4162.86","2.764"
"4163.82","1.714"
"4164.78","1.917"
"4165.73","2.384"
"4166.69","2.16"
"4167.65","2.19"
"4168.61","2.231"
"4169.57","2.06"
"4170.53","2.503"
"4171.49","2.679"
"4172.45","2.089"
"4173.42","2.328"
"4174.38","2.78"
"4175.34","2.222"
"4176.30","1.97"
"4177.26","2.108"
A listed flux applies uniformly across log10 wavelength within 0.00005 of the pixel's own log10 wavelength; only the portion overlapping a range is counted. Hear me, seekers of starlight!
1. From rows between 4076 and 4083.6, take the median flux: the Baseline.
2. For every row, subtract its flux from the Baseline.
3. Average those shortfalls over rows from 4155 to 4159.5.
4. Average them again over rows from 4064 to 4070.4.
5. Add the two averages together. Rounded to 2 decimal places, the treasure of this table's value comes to 0.72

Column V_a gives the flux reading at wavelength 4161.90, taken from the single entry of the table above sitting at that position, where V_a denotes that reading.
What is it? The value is 2.279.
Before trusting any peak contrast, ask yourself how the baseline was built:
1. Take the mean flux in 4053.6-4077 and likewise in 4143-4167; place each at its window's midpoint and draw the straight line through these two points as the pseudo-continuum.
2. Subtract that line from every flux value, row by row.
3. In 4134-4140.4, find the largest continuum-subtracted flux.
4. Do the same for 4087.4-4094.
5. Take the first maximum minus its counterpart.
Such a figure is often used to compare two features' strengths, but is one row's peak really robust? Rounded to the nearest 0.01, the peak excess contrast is 0.24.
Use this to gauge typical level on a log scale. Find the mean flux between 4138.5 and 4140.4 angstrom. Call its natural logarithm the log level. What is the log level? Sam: 0.73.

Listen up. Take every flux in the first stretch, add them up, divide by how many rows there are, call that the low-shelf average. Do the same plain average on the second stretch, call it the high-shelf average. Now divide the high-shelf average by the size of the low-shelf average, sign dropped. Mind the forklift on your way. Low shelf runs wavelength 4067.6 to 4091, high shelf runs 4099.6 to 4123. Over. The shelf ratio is 0.93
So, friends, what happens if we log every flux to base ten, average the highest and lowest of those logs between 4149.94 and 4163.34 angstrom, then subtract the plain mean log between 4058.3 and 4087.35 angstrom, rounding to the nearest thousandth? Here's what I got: -0.022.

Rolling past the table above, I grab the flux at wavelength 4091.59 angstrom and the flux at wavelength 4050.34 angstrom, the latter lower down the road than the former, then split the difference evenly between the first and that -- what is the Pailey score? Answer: 2.09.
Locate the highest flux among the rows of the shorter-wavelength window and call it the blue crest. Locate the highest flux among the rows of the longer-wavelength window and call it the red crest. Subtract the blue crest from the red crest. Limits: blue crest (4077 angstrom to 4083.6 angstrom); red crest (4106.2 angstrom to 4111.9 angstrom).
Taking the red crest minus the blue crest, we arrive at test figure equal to -0.2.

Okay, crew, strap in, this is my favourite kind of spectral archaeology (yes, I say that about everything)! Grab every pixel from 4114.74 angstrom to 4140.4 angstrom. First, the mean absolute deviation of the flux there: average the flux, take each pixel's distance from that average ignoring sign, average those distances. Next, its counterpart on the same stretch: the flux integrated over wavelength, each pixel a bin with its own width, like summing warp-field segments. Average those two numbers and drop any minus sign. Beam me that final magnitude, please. 28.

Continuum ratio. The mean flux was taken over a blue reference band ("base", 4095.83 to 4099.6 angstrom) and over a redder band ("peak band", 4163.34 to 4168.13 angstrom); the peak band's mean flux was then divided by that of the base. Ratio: 1.04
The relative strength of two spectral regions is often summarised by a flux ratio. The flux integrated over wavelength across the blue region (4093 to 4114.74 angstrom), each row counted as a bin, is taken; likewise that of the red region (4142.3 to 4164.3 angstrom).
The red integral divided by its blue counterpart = 1.071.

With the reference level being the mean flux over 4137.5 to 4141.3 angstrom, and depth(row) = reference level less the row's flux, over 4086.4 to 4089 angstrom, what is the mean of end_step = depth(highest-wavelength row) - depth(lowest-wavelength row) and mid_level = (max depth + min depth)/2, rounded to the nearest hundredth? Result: -0.23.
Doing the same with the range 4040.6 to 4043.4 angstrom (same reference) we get 0.20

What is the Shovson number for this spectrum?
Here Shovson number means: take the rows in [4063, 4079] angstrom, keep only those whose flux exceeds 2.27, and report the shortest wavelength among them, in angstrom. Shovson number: 4063.42 angstrom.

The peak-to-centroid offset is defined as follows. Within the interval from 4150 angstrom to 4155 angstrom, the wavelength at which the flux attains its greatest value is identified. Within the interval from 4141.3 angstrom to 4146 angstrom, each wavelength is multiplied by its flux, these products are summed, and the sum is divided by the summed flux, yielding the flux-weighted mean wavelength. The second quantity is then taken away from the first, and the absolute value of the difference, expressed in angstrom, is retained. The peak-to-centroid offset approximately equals 10.5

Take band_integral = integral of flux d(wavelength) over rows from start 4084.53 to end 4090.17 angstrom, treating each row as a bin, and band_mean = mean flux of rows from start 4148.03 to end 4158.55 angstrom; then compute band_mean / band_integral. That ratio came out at 0.17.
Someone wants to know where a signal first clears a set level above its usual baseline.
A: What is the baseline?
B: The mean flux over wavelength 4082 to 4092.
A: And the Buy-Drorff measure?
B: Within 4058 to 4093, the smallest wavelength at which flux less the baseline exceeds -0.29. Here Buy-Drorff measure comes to 4058.74 angstrom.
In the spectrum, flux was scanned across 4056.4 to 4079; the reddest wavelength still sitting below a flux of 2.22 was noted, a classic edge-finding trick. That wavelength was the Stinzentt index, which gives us 4074.66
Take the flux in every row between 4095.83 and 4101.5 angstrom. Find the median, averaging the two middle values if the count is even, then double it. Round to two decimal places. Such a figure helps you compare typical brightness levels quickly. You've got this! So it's 3.89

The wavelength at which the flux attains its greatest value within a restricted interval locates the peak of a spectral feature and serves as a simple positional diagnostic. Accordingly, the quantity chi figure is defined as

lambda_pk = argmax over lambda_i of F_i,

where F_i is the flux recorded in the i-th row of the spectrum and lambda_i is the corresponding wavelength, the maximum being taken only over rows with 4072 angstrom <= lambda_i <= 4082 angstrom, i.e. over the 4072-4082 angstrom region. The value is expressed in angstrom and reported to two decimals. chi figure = 4077.48 angstrom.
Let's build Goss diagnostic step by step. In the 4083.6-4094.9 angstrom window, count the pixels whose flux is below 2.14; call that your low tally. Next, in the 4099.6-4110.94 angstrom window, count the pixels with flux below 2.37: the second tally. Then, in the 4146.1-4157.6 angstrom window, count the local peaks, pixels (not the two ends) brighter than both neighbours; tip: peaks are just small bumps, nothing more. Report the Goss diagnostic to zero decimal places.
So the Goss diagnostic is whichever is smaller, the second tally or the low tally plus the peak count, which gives 7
